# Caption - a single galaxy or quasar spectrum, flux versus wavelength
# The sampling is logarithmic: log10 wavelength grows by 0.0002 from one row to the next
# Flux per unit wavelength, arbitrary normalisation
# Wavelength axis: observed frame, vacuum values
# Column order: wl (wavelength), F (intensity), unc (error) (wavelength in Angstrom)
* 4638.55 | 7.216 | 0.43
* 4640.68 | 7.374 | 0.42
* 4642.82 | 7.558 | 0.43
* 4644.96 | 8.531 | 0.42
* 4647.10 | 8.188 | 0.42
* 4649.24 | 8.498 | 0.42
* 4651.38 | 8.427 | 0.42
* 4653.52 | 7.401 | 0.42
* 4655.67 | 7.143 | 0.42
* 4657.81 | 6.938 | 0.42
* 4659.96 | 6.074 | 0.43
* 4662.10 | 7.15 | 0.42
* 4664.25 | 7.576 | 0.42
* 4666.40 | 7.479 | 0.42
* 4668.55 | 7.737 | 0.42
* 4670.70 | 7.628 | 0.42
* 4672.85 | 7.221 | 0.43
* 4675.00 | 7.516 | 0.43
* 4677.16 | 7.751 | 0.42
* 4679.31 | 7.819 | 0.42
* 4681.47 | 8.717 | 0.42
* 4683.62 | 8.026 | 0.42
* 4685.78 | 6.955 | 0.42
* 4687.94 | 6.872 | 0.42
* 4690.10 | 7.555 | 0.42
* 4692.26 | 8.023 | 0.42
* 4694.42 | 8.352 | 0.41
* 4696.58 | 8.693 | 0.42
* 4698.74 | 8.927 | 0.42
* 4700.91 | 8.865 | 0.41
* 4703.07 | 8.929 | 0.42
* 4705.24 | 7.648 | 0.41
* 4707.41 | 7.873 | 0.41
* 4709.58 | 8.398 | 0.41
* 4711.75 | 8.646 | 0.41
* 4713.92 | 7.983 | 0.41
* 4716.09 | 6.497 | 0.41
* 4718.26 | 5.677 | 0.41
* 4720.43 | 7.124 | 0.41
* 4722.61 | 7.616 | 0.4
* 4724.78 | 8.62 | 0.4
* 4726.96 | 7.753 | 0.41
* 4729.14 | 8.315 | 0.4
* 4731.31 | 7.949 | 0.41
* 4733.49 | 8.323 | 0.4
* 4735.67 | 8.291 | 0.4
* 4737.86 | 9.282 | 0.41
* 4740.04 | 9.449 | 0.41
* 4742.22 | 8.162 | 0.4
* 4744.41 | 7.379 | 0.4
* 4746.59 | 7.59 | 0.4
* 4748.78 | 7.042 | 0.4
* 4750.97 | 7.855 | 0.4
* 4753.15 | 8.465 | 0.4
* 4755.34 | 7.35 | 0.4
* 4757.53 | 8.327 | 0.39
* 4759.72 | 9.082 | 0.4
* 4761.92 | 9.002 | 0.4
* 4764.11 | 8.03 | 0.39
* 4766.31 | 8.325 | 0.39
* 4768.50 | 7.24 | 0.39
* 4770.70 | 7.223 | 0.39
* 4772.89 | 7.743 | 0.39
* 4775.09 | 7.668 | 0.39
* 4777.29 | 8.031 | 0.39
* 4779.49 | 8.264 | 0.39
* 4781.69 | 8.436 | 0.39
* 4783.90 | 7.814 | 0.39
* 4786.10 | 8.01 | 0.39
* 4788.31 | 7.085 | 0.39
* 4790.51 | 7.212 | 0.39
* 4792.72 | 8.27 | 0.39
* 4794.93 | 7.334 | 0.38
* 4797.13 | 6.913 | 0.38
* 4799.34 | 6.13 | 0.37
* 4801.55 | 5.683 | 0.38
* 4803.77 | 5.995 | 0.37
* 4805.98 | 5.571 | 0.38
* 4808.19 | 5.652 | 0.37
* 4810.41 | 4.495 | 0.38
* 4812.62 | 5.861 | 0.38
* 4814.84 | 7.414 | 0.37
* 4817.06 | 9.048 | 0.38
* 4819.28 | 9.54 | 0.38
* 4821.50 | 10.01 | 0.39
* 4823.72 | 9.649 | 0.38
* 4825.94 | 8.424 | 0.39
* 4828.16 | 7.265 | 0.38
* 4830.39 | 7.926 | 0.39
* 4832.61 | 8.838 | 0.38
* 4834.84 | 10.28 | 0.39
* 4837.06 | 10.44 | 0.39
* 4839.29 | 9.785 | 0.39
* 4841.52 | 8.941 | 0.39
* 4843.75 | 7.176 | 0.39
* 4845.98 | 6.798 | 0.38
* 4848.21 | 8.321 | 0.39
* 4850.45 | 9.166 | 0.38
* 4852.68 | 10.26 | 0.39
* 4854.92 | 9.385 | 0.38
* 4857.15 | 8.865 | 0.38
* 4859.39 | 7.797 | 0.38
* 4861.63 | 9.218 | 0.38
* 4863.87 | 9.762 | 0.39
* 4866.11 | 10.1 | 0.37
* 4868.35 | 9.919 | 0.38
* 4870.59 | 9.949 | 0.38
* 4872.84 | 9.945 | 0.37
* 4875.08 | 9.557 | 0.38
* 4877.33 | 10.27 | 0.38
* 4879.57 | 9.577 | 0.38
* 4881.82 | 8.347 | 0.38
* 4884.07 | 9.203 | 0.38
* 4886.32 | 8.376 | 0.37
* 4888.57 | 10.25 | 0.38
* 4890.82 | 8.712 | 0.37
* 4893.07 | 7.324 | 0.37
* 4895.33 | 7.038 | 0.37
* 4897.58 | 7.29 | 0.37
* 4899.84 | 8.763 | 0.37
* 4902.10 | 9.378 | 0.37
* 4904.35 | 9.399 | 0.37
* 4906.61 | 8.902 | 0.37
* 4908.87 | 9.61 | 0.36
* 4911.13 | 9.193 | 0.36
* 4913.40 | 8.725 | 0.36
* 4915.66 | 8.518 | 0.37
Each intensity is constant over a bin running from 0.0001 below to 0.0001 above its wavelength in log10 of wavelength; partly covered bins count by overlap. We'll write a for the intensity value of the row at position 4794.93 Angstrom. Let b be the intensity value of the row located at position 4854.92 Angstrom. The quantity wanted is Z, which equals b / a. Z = 1.28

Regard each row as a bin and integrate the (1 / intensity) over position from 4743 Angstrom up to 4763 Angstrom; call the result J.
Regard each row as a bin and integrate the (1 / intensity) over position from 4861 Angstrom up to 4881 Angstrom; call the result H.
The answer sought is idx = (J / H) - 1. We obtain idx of 0.23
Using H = 2.0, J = 2.51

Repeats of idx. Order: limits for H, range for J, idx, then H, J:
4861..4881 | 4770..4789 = 0.19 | 2.0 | 2.43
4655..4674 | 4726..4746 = -0.08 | 2.6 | 2.42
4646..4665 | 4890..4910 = -0.07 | 2.6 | 2.39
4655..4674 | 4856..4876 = -0.20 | 2.6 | 2.13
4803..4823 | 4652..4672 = -0.08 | 3.0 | 2.77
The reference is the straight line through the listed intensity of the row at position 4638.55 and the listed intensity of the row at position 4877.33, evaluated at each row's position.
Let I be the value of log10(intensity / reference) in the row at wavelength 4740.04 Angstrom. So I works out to 0.05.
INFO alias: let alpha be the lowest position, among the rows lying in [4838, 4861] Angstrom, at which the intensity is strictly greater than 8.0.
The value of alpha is 4839.29 Angstrom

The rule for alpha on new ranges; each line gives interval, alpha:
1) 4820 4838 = 4821.50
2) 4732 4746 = 4733.49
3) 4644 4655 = 4644.96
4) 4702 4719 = 4703.07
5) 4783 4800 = 4786.10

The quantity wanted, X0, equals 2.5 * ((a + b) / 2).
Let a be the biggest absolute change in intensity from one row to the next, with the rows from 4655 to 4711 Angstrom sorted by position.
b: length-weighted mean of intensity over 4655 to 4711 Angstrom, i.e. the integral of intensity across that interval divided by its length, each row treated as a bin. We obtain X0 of 11.3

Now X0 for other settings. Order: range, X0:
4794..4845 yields 11.9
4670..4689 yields 10.9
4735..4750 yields 11.8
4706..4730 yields 11.5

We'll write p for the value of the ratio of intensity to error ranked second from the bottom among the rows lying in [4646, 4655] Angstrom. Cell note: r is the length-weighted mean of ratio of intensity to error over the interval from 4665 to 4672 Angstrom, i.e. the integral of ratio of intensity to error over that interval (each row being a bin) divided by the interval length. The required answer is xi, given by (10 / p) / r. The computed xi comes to 0.028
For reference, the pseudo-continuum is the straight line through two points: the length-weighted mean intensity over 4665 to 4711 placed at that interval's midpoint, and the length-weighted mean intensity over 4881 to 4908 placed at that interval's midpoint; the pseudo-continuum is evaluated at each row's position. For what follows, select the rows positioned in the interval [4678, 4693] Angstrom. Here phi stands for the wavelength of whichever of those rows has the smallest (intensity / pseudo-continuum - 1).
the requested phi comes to 4687.94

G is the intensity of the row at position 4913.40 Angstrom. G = 8.725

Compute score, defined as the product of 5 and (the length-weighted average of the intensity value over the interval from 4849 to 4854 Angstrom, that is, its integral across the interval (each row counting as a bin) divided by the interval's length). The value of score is 48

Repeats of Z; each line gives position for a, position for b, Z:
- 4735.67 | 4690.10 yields 0.91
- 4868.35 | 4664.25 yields 0.76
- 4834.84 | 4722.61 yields 0.74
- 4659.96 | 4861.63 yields 1.52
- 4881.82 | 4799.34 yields 0.73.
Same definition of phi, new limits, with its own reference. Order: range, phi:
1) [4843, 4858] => 4845.98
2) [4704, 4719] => 4718.26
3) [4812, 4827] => 4812.62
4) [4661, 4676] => 4662.10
